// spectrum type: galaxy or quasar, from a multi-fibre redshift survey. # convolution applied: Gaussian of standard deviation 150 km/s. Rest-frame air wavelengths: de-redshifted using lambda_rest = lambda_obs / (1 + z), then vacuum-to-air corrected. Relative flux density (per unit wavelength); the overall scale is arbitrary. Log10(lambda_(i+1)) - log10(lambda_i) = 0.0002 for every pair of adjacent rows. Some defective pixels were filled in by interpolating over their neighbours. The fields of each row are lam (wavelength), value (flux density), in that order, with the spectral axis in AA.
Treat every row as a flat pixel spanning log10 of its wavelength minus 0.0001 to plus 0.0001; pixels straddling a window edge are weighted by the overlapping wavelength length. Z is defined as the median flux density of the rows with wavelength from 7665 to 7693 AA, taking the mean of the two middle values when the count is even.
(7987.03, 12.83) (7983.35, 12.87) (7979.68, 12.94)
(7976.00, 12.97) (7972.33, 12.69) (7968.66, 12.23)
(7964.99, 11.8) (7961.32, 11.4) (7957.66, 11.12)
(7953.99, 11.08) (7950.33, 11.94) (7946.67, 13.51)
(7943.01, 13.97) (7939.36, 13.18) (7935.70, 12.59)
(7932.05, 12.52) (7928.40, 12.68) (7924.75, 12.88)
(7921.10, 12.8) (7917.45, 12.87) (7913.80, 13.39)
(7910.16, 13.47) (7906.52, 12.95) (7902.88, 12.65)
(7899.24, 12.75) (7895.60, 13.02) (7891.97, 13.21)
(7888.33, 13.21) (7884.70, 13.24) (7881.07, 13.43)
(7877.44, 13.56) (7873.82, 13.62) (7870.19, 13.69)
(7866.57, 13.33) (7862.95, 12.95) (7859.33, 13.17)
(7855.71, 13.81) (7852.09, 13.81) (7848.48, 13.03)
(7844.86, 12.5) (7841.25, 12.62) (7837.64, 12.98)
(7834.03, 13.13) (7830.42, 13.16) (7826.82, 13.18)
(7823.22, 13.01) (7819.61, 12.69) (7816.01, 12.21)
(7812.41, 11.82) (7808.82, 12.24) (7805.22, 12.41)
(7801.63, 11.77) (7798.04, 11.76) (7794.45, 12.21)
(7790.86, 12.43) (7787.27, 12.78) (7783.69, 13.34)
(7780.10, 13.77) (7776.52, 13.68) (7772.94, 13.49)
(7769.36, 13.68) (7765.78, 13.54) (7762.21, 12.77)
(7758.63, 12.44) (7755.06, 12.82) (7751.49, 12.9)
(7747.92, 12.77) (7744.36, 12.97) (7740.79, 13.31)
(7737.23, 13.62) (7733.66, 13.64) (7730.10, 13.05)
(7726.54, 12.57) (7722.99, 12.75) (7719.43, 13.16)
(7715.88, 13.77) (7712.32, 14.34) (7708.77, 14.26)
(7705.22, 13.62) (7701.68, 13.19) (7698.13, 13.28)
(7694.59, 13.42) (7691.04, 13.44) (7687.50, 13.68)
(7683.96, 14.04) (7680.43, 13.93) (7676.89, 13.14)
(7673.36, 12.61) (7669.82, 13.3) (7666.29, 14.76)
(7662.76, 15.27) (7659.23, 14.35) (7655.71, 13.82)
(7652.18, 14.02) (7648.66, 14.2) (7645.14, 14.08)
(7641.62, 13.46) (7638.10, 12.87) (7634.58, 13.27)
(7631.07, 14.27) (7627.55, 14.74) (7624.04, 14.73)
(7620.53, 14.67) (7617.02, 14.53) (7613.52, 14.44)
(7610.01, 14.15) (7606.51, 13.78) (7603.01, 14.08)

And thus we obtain 13.6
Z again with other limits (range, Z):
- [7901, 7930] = 12.9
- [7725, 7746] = 13.2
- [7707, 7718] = 14.3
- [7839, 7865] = 13.0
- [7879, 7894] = 13.2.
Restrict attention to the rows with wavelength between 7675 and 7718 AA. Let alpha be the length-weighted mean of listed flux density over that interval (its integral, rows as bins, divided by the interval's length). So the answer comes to 13.67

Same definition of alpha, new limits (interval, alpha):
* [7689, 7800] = 13.18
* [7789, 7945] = 12.93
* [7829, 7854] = 13.03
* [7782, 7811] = 12.36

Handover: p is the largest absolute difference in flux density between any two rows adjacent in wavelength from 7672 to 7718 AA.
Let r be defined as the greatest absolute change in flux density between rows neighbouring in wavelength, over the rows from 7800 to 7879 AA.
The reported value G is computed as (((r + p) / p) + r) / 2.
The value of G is 1.38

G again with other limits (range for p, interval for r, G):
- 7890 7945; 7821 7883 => 1.38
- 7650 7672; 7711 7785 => 1.15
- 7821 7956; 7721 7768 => 1.13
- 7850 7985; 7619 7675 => 1.69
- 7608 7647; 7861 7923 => 1.02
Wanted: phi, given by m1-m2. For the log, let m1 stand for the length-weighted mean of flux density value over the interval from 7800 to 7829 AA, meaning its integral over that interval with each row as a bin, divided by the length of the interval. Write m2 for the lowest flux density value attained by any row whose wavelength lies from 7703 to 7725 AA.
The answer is -0.3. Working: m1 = 12.4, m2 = 12.75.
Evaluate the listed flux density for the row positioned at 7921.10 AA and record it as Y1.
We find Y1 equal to 12.8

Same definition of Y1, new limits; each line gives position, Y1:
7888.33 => 13.21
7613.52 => 14.44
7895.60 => 13.02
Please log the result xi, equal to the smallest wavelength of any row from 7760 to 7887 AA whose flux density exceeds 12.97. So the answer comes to 7765.78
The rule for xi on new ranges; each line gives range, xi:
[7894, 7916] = 7895.60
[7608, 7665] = 7610.01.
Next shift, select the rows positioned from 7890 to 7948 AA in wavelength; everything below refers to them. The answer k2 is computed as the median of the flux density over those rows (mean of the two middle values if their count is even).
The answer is 12.9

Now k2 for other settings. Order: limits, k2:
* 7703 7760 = 13.1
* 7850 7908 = 13.2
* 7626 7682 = 14.0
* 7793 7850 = 12.6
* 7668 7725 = 13.4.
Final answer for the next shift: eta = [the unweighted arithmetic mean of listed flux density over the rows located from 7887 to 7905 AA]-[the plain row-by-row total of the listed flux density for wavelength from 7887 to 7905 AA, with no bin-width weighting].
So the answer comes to -51.9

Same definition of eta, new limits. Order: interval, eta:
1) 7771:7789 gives -53.6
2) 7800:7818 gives -48.4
